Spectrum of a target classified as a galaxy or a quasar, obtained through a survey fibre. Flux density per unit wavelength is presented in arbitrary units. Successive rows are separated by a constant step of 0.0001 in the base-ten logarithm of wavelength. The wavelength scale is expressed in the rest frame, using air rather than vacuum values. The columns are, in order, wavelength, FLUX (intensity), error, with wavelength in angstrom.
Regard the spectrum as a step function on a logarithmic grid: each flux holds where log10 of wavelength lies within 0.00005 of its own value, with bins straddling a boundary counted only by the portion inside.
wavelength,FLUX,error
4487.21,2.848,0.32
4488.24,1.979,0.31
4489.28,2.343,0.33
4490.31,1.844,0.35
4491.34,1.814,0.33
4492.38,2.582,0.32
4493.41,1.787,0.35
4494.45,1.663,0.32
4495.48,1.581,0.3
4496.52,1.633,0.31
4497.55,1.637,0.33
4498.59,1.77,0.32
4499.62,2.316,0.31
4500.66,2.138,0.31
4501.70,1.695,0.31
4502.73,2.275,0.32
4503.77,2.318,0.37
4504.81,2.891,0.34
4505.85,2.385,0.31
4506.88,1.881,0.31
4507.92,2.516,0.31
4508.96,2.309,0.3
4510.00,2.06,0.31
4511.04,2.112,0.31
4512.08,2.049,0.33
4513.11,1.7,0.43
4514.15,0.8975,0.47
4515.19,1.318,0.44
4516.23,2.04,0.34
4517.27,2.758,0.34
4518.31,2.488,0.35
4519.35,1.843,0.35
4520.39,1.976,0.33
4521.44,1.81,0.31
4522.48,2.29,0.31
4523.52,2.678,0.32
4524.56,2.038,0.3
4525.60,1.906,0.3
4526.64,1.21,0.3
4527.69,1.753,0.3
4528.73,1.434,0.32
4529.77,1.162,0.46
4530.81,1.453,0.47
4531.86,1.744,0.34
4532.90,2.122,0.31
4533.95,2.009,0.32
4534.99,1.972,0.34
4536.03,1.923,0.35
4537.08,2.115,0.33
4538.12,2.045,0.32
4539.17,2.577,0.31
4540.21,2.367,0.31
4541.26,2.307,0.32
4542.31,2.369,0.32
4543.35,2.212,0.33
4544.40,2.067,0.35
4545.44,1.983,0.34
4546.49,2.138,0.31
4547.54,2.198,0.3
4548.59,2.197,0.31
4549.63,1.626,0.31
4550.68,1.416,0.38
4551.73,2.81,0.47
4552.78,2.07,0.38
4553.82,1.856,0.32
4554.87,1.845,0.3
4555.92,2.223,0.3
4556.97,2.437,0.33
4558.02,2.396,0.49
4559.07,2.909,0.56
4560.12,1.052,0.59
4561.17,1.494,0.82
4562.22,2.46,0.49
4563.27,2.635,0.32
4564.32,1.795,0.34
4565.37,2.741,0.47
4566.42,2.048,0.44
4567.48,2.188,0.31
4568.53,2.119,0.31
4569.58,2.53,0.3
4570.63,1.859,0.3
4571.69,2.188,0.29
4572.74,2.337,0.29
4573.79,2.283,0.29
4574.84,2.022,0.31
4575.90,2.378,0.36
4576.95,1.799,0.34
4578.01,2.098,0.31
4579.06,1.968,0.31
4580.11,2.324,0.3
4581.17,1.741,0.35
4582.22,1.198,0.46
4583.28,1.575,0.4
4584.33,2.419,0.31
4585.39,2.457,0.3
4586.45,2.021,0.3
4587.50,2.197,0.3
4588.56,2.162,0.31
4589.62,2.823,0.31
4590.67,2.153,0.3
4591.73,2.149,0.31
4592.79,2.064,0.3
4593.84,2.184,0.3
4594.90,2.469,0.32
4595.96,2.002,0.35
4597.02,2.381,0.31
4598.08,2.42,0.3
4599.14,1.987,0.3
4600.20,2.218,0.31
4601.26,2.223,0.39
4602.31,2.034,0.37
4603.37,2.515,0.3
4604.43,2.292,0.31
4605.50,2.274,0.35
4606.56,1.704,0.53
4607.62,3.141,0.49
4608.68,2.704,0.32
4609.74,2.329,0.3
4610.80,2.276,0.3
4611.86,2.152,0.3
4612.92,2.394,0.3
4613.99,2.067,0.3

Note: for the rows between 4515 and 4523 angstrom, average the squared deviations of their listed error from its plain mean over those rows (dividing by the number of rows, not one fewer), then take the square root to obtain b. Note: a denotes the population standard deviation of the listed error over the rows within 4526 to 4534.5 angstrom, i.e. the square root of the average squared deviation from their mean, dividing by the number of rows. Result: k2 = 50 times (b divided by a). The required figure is 29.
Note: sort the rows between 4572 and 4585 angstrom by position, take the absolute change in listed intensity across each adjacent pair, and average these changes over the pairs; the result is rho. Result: 0.40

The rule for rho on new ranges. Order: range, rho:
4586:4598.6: 0.27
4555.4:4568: 0.62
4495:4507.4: 0.32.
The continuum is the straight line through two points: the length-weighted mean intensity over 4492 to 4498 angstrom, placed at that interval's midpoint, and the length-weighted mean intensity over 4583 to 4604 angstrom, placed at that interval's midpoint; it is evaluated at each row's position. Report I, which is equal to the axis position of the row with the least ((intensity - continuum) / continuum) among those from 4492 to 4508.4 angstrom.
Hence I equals 4495.48 angstrom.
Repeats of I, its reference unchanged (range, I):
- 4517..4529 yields 4526.64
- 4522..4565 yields 4560.12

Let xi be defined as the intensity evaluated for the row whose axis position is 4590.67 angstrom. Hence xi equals 2.153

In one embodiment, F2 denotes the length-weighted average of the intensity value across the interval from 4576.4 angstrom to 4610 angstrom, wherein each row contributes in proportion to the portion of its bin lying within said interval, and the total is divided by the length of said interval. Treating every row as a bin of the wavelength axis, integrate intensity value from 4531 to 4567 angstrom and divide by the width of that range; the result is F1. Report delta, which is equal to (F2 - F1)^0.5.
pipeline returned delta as 0.268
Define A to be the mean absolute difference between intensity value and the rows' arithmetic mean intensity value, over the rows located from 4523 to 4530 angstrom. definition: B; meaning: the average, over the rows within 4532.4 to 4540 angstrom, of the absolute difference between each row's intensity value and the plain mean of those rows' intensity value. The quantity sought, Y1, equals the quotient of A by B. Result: 2.9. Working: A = 0.40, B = 0.14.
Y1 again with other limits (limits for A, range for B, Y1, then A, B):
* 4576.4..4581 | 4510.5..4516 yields 0.4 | 0.16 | 0.41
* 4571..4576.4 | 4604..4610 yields 0.3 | 0.11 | 0.34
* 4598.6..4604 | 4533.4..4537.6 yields 2.6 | 0.15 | 0.06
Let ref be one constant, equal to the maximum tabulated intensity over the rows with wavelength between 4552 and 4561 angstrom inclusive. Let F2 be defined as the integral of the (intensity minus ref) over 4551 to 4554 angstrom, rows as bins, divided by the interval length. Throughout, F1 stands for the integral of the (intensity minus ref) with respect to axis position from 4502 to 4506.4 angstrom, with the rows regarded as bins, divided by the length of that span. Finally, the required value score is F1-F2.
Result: 0.19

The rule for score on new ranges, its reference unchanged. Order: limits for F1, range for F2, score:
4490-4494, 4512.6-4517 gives 0.45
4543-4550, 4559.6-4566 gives 0.04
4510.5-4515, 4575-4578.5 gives -0.42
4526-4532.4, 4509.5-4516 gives -0.23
